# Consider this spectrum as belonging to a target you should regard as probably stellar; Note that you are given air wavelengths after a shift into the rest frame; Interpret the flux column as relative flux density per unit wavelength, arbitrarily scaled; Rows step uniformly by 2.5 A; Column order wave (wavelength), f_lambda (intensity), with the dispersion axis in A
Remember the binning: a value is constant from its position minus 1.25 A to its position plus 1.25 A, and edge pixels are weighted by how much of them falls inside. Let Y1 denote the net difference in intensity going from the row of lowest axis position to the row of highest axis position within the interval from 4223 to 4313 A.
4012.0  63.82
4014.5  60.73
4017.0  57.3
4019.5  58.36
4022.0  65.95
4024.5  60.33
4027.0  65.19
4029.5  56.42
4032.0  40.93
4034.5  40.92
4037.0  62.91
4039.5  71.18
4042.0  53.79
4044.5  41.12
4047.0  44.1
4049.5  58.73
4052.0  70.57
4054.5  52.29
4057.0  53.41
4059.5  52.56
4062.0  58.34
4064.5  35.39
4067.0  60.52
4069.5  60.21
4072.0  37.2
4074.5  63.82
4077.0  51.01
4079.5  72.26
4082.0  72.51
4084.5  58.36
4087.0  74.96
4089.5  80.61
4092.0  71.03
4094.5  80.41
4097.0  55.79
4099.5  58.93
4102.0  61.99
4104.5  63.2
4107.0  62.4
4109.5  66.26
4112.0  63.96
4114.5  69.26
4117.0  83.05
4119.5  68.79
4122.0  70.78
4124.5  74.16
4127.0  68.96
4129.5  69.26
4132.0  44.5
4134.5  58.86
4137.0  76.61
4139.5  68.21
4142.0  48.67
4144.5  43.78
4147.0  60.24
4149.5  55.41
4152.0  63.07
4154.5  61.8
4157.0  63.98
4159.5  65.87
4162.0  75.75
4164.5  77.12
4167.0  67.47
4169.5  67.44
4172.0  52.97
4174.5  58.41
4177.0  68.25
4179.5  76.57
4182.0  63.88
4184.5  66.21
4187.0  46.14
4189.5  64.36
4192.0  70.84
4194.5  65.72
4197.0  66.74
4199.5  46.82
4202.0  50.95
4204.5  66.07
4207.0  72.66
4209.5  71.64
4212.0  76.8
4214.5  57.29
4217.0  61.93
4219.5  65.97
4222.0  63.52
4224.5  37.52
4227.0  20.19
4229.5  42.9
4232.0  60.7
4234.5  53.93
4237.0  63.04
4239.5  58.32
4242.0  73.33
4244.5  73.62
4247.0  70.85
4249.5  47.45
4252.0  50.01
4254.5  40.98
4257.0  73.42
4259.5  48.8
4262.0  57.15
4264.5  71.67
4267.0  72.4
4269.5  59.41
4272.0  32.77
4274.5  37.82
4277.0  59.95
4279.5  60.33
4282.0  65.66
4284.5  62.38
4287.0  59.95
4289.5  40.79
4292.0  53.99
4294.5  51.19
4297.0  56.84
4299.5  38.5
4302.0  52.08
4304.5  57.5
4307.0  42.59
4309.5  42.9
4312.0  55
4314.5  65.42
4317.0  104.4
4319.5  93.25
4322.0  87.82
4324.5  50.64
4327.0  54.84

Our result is 17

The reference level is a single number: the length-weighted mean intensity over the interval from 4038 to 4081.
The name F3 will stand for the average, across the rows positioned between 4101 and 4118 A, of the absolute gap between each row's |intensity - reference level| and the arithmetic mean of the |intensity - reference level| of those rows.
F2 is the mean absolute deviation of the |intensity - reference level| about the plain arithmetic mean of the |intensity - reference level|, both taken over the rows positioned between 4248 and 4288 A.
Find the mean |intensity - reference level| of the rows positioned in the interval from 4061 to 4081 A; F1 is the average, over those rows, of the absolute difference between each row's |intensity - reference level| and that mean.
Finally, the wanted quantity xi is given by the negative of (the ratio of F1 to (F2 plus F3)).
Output -0.57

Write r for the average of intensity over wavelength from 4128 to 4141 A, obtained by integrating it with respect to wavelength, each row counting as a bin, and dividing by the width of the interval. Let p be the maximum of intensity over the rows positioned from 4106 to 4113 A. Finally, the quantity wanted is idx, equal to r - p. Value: -3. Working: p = 66.26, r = 63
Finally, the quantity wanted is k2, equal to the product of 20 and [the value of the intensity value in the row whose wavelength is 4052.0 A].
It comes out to 1411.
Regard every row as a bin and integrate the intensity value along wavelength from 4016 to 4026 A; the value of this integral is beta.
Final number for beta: 607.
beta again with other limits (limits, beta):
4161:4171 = 714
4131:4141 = 621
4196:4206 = 578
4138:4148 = 556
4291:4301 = 501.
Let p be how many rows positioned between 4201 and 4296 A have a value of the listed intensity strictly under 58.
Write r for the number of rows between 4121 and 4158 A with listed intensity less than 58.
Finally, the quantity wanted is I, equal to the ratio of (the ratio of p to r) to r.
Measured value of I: 1.00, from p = 16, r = 4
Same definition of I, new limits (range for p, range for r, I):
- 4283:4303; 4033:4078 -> 0.06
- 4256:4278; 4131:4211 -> 0.06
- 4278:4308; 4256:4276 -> 0.50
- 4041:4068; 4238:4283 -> 0.14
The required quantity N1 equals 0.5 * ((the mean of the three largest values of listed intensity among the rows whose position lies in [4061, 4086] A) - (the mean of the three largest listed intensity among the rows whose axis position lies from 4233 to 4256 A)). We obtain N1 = -1.5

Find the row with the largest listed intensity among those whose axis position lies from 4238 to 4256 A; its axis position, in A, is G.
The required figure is 4244.5 A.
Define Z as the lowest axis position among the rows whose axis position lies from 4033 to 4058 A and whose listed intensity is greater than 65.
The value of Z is 4039.5 A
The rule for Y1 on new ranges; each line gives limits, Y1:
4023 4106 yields 3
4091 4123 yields 0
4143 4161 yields 22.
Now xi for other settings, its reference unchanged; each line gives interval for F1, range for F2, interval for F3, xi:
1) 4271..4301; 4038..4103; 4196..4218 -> -0.49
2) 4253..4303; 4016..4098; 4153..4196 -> -0.57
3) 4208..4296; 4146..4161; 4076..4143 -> -0.74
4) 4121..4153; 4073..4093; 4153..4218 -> -0.44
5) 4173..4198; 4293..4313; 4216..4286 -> -0.28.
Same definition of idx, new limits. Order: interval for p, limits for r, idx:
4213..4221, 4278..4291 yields -8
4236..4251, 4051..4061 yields -17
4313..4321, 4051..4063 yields -47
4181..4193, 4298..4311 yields -24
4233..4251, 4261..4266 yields -8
